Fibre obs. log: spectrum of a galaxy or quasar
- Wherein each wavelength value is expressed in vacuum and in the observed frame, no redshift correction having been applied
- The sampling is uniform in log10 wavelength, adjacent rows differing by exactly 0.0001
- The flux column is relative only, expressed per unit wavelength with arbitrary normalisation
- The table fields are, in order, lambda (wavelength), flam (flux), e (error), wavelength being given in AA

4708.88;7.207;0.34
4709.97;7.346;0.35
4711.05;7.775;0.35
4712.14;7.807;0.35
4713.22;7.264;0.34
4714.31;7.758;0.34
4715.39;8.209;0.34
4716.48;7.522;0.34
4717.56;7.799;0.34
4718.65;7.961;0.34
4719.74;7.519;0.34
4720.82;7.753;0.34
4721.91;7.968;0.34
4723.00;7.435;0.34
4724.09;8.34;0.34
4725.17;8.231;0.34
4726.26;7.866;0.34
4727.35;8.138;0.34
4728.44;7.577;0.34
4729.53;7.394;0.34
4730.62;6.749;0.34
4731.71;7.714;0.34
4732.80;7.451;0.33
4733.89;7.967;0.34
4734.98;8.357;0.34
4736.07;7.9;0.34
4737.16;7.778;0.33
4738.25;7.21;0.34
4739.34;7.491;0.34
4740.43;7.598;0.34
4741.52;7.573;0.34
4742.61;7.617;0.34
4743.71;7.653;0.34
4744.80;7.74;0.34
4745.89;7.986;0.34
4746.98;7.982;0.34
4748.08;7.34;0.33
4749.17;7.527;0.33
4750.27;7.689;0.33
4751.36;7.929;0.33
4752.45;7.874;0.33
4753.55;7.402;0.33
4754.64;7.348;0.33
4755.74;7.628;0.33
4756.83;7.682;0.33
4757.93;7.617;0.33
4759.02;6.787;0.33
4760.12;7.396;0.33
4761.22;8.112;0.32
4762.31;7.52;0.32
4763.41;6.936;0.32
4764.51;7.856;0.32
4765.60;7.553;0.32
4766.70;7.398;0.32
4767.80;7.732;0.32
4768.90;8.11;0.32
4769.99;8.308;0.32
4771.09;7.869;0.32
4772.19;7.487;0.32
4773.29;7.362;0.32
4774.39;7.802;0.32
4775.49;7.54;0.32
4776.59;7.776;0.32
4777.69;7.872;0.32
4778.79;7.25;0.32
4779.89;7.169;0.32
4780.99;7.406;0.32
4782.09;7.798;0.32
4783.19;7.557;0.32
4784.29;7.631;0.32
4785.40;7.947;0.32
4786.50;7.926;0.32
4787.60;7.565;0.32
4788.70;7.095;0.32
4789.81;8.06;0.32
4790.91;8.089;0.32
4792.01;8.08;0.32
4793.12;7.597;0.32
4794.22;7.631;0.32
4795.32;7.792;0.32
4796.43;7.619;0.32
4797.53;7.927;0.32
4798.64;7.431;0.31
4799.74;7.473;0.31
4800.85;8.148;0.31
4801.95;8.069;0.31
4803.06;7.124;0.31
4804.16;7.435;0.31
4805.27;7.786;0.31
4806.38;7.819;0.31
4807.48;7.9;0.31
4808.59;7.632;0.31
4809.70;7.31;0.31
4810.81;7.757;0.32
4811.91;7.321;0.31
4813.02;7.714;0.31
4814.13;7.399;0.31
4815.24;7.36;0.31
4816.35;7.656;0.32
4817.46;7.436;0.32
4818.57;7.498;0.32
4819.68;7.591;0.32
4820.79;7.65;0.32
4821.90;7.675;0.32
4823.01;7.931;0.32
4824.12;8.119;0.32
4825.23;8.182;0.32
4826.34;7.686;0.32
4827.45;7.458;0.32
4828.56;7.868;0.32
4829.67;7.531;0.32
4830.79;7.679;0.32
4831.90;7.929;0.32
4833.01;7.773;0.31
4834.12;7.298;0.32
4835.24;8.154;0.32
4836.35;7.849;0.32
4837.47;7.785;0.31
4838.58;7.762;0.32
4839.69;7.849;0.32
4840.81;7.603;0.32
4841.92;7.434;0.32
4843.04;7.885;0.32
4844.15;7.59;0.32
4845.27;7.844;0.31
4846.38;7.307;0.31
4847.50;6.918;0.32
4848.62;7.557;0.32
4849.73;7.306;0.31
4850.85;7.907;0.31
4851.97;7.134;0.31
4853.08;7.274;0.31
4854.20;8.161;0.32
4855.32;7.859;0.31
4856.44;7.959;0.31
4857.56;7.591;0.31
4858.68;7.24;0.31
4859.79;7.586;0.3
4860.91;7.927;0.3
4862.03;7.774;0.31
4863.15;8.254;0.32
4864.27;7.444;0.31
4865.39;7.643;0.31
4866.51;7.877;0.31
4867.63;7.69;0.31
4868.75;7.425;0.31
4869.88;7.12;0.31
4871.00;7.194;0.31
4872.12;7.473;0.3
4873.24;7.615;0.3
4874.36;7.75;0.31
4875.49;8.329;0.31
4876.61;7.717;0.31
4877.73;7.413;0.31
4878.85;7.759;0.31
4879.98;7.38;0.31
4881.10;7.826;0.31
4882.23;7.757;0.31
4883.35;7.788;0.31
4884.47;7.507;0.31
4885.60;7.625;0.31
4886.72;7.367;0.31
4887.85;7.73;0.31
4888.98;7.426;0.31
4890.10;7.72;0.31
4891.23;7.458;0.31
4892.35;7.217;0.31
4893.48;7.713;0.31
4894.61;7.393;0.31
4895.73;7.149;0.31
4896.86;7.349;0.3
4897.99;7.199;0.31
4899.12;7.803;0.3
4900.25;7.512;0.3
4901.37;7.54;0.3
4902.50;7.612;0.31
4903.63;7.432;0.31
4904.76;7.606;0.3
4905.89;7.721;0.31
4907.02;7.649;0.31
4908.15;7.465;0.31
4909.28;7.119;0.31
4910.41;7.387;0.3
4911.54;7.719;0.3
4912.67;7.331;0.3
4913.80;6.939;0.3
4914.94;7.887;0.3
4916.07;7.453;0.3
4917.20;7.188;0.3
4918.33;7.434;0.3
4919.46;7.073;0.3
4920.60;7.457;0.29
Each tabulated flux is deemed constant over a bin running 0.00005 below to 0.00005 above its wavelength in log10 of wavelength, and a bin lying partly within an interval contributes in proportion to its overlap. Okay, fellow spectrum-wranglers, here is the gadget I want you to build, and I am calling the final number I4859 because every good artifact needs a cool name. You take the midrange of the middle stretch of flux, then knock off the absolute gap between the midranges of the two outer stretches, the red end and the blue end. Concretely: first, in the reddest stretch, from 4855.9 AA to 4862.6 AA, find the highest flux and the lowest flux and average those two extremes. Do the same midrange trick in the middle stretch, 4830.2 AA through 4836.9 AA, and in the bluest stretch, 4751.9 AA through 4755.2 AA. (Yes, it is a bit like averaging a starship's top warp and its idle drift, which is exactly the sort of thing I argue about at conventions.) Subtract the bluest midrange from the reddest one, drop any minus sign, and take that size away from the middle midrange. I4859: 7.71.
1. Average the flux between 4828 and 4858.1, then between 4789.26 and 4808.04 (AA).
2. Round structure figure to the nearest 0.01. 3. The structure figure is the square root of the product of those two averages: 7.71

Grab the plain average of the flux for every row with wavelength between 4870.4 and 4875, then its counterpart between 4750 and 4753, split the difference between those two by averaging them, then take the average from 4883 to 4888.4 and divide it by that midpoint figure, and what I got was 0.99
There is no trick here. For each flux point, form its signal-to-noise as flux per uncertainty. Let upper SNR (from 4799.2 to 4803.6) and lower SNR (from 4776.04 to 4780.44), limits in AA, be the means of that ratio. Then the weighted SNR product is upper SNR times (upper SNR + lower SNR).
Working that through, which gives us 1201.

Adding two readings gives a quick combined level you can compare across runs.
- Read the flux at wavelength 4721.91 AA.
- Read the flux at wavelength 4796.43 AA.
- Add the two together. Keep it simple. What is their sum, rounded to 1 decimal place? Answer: 15.6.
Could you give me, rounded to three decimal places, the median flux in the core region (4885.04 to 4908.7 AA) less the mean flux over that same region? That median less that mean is 0.003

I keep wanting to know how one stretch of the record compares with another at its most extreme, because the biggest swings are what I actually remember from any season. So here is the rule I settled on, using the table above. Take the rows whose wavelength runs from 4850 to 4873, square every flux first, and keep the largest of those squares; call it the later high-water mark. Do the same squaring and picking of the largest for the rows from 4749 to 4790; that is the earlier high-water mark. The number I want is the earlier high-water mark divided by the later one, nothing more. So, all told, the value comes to 1.01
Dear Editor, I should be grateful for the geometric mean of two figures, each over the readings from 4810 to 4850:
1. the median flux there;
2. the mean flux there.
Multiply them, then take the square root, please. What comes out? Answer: 7.66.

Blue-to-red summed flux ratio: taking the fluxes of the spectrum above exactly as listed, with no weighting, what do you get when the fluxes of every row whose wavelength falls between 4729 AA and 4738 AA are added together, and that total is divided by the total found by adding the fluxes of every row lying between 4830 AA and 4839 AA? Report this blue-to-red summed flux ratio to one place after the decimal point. 1.0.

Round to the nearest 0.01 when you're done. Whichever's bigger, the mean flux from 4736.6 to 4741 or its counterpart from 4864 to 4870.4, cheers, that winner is 7.53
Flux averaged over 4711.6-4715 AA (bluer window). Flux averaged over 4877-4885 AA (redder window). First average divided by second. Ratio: 1.00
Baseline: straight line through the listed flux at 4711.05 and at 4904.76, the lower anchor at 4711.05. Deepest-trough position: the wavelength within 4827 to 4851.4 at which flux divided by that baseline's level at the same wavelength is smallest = 4847.50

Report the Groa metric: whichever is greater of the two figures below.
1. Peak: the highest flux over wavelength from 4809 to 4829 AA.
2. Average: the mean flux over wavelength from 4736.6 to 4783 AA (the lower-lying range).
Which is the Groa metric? 8.18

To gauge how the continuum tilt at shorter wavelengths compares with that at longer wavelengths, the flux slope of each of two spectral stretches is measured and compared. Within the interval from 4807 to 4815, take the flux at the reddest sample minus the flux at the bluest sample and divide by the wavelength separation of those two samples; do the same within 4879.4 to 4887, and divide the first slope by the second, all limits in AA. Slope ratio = 39.1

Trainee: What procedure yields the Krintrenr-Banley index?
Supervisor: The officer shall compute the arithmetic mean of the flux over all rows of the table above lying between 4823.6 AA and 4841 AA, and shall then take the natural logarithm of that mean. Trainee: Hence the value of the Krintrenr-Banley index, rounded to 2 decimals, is 2.05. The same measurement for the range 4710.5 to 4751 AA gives 2.04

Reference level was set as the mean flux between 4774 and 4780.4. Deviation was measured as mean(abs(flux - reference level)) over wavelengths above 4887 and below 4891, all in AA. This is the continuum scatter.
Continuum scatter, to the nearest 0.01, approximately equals 0.15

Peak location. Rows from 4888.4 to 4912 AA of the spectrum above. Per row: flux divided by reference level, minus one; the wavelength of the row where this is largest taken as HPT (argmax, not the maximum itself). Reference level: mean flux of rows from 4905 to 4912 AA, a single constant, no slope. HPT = 4899.12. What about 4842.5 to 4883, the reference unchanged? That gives 4875.49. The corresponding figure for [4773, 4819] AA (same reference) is 4800.85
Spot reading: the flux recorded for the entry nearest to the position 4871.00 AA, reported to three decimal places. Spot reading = 7.194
